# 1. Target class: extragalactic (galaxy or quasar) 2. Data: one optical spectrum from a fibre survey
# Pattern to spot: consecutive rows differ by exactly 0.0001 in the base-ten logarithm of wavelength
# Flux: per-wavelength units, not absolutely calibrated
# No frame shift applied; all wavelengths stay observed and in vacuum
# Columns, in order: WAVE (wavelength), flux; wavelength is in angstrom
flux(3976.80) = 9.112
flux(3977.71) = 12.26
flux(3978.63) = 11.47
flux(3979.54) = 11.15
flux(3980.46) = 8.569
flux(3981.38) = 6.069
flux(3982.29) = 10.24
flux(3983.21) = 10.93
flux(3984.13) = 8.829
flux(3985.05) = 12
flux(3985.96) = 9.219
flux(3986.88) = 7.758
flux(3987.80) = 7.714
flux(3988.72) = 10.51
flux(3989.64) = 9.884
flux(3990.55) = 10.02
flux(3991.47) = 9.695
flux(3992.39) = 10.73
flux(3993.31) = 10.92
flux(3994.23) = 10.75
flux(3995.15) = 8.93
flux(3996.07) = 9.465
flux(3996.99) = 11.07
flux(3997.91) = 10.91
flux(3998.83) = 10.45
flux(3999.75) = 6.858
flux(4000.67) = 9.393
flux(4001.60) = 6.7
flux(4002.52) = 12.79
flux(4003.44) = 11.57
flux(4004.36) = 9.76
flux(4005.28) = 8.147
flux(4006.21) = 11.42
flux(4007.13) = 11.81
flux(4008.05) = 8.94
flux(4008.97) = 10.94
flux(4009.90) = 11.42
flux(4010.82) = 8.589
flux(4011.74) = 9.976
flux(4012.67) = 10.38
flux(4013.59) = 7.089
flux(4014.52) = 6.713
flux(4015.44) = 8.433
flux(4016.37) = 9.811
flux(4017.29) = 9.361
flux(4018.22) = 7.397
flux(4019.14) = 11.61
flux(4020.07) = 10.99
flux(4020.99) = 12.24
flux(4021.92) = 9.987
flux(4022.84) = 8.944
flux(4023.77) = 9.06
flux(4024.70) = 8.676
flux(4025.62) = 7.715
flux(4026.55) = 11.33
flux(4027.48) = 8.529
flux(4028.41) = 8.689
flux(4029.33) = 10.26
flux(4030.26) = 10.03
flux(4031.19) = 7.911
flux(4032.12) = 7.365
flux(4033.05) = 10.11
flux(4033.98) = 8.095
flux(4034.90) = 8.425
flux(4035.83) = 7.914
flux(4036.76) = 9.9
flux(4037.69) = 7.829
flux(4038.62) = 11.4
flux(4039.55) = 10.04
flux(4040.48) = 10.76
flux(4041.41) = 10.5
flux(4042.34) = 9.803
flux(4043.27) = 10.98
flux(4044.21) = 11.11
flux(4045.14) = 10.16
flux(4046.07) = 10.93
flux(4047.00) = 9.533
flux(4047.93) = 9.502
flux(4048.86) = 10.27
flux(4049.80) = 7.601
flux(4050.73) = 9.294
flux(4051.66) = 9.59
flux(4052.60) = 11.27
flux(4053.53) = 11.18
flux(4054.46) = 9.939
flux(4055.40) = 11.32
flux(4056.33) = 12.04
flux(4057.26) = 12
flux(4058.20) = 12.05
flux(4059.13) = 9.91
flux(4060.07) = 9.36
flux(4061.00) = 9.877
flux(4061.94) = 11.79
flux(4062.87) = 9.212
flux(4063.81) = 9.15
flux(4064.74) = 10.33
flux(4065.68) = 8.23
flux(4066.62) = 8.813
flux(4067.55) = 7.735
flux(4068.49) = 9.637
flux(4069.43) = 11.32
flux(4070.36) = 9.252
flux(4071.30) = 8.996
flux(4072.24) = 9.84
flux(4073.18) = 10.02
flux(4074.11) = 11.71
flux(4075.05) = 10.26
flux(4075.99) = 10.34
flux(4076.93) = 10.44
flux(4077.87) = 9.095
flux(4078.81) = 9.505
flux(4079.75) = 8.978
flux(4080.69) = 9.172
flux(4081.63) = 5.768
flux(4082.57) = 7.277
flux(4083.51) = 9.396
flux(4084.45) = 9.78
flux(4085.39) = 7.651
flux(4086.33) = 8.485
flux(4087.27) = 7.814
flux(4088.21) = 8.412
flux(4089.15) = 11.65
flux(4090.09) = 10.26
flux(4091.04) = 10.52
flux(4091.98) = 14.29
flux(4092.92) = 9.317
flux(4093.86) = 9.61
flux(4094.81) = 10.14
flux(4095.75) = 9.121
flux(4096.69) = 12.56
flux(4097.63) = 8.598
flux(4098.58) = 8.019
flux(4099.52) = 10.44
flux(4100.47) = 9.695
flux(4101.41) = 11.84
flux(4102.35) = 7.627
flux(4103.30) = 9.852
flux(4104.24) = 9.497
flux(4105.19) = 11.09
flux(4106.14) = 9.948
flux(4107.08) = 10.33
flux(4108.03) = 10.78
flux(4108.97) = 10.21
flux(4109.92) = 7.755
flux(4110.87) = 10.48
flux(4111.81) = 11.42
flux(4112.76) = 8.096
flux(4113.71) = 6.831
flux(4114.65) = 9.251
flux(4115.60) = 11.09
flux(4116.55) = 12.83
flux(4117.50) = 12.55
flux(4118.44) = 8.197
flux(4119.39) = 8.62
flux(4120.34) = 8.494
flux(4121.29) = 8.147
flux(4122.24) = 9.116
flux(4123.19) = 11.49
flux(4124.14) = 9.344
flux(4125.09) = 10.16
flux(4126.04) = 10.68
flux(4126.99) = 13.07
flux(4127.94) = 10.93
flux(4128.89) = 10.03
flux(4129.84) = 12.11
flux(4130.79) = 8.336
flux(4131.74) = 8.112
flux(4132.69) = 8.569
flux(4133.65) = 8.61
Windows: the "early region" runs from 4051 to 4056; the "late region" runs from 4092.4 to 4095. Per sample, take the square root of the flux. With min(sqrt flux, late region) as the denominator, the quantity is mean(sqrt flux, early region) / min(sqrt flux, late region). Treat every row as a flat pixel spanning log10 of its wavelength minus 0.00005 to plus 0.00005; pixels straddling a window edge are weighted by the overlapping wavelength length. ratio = 1.07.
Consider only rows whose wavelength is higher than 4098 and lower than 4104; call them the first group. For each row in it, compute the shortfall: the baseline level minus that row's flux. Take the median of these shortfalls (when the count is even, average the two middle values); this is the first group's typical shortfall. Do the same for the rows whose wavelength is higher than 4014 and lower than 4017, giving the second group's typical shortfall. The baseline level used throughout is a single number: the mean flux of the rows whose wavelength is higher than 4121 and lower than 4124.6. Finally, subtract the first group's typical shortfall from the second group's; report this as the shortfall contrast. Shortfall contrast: 1.3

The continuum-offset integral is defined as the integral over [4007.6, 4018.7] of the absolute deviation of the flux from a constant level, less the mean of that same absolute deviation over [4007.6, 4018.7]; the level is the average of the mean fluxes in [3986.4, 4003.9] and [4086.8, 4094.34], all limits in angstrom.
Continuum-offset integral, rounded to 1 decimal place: 13.9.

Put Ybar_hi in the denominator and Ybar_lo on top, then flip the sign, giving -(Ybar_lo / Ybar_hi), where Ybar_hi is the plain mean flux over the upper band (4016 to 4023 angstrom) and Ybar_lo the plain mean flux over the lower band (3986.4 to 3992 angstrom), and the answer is -0.92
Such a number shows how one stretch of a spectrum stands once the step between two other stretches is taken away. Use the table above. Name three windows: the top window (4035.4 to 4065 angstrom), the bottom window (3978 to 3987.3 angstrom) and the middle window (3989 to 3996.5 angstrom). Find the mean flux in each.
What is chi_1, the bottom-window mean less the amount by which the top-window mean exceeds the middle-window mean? 9.5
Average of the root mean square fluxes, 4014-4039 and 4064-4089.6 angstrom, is 9.34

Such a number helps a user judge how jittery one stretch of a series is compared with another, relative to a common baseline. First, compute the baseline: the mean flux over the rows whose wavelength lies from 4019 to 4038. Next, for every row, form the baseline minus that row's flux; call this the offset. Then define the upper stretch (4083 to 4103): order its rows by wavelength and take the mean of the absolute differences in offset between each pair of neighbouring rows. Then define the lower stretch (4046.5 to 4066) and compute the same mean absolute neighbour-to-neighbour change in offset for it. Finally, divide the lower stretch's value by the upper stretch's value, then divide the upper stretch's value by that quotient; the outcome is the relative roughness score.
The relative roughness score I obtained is 3.3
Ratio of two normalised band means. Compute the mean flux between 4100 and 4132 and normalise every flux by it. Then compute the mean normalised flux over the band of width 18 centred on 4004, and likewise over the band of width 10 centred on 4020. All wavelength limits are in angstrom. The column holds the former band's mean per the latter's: 1.03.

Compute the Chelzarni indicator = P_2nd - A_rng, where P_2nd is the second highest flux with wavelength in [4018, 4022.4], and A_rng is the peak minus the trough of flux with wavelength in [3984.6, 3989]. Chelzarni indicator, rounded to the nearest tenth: 7.3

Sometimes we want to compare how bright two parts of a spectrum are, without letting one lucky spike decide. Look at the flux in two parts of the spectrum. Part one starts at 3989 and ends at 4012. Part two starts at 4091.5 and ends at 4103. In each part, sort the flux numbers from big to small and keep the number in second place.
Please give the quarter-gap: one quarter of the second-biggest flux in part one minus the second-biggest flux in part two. -0.19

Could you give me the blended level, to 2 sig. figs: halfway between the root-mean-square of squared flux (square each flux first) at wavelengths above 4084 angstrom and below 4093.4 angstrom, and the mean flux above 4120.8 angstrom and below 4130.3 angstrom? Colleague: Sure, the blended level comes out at 59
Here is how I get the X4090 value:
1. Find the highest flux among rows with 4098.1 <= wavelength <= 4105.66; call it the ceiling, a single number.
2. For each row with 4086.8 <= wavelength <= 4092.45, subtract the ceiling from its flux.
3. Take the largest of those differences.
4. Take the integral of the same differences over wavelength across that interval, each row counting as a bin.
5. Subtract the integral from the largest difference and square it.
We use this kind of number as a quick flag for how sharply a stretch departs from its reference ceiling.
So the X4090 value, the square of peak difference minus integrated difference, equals 101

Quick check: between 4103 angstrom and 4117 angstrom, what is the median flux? 10.2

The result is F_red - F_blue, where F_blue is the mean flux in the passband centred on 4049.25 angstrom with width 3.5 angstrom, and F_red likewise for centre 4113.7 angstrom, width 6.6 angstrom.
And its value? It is 0.8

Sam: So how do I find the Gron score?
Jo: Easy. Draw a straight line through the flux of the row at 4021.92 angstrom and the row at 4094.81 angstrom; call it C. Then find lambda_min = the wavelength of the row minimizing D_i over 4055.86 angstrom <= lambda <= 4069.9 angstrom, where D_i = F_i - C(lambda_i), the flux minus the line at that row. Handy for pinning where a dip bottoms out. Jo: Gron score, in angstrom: 4067.55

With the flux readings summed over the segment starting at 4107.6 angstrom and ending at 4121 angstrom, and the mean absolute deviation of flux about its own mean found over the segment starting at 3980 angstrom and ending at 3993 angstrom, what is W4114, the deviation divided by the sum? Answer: 0.0089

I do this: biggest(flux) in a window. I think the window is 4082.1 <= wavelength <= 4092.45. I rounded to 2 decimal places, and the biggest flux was 14.29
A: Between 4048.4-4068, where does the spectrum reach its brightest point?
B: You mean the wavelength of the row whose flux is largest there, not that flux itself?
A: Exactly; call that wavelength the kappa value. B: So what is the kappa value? 4058.20 angstrom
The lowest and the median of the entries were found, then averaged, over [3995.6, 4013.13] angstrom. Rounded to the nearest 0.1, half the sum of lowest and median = 8.5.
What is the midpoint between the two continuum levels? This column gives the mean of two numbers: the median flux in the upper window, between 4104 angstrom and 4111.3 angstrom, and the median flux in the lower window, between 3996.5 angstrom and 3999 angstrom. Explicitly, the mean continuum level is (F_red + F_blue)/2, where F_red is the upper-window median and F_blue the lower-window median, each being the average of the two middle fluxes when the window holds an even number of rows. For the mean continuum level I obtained 10.6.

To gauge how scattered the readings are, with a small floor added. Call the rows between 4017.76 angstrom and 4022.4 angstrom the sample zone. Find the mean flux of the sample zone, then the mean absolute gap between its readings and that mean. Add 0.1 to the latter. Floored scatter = 1.5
